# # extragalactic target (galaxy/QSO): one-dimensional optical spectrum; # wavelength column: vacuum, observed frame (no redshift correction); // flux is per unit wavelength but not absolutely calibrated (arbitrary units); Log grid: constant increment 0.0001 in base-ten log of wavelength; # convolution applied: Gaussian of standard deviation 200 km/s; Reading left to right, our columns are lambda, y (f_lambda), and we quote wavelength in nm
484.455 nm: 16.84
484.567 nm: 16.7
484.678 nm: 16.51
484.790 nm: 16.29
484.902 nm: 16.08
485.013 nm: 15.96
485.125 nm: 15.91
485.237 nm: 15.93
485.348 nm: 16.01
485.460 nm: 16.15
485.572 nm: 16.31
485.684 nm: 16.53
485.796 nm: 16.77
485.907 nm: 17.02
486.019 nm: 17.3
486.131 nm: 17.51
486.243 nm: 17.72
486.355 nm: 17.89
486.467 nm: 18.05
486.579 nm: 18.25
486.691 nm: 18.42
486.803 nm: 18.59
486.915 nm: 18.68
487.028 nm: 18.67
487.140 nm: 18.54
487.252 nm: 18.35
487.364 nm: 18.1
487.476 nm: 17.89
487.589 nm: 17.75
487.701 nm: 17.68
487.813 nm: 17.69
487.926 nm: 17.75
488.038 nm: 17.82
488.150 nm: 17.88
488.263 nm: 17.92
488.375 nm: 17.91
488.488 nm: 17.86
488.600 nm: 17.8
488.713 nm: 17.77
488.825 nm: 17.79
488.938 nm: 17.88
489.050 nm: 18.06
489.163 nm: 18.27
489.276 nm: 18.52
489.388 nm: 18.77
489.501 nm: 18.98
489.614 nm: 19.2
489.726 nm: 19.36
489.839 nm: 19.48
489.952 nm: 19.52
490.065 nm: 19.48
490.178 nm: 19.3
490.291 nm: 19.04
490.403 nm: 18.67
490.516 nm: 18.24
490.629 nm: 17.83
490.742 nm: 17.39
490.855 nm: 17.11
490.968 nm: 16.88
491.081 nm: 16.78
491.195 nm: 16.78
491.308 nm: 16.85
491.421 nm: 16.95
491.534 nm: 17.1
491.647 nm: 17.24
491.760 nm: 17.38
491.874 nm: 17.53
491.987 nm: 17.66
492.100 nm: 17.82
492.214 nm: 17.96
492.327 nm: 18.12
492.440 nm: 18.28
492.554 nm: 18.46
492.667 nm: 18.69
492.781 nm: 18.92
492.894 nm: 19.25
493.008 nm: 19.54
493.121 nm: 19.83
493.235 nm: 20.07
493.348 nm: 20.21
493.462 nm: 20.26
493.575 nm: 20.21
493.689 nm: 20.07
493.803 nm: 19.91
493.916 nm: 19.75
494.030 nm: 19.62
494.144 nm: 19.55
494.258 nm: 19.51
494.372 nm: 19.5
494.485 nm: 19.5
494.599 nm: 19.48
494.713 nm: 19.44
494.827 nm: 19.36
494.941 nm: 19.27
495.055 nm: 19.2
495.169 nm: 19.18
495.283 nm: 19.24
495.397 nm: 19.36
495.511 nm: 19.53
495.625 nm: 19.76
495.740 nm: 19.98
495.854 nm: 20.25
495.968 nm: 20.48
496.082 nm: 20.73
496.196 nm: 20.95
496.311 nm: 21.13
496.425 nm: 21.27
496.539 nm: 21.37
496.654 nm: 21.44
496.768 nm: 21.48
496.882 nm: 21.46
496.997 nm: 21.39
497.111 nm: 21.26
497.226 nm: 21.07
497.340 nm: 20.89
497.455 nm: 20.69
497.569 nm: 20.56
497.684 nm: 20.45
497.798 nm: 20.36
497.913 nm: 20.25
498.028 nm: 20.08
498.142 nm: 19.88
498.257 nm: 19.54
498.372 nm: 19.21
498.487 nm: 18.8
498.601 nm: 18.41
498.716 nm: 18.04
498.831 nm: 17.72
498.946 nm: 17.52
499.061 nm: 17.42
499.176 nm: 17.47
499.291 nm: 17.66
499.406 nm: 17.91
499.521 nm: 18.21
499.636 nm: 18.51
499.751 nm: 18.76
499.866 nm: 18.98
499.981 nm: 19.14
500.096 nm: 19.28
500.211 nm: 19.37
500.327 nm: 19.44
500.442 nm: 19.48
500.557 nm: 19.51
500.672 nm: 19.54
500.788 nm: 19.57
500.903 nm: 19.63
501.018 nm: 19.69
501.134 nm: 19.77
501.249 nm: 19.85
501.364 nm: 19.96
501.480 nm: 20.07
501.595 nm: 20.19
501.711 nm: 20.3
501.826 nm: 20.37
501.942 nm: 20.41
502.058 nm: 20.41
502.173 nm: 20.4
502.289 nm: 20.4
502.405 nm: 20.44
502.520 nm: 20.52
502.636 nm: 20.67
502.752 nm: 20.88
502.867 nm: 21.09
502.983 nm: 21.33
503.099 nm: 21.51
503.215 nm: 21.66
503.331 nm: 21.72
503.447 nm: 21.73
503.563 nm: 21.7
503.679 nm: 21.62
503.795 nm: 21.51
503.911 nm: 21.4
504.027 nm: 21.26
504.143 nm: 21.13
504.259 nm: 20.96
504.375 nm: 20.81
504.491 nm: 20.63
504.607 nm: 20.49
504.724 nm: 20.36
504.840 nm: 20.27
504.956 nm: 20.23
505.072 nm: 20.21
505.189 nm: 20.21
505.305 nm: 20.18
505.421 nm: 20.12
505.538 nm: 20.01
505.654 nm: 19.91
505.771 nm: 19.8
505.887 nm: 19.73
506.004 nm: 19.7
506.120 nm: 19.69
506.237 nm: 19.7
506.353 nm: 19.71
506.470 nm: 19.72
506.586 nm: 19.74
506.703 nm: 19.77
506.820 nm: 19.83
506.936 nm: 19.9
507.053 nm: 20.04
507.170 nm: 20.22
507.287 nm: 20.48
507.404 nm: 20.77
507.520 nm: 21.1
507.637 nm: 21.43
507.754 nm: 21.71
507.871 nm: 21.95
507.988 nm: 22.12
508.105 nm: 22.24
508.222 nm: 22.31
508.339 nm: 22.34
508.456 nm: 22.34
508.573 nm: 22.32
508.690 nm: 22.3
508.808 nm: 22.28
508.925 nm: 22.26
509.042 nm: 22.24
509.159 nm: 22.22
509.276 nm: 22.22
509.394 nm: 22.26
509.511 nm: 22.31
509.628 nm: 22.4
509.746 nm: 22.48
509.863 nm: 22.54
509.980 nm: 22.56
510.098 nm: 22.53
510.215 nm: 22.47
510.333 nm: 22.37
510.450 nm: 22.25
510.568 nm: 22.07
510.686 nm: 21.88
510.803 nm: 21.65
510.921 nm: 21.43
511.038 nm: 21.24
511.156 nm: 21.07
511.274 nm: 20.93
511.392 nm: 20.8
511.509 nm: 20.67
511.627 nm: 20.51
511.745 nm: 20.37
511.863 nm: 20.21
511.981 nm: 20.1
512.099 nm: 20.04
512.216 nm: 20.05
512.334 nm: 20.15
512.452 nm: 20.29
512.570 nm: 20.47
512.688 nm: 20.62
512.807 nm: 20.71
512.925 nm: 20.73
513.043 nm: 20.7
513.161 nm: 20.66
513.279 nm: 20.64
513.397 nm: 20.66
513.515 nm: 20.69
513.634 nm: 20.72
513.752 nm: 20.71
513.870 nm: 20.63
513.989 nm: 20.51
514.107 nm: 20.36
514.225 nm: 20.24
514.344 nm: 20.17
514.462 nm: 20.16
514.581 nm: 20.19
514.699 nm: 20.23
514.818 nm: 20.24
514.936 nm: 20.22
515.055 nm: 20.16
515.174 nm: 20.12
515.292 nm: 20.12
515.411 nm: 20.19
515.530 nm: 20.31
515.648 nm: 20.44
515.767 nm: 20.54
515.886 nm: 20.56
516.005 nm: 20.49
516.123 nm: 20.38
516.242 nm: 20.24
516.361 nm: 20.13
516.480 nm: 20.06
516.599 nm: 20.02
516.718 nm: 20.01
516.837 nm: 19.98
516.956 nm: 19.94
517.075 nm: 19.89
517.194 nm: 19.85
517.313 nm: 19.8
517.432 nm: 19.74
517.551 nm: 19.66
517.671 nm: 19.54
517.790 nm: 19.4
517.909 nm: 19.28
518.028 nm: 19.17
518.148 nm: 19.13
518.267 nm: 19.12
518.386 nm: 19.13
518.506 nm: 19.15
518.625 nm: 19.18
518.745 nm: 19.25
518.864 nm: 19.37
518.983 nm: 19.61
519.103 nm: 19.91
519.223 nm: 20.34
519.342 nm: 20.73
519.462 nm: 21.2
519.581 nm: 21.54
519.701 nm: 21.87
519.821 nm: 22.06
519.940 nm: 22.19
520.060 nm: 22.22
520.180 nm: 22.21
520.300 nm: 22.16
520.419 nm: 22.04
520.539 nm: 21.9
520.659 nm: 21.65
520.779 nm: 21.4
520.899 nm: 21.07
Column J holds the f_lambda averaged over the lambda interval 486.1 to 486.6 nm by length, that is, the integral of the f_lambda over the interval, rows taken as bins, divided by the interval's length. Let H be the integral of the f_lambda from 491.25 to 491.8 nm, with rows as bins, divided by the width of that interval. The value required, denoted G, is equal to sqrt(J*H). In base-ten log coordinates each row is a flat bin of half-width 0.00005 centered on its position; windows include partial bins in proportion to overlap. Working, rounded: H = 17.1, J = 17.9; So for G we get 17.5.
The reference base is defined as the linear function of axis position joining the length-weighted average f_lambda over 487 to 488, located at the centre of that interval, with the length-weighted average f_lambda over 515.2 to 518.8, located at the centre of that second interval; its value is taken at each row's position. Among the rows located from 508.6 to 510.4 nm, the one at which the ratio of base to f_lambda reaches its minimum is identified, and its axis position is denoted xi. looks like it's 509.980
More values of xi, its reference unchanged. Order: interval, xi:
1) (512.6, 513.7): 512.925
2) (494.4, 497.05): 496.768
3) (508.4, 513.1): 509.980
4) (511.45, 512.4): 511.509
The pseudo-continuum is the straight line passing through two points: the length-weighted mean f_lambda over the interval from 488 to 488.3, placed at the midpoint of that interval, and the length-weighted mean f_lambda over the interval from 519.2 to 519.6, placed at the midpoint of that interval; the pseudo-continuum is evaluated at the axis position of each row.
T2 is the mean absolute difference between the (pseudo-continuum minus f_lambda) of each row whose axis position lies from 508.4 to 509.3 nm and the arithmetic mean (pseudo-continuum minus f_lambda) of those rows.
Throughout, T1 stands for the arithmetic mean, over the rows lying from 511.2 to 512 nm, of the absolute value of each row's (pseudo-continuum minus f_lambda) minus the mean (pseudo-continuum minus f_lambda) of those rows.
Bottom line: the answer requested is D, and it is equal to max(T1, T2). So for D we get 0.27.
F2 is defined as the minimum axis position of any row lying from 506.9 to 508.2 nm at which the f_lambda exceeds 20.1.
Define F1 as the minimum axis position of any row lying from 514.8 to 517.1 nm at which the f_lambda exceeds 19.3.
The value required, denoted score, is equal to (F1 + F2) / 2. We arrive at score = 510.99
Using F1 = 514.818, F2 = 507.170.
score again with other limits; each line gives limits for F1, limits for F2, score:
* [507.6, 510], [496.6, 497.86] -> 502.15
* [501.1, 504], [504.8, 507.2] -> 502.99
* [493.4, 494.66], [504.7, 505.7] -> 499.09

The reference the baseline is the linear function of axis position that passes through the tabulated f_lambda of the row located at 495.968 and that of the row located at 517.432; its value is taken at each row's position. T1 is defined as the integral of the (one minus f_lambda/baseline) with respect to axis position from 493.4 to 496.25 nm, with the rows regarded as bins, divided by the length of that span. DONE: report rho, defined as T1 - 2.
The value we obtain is -1.96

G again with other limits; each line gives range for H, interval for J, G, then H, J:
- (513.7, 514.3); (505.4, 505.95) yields 20.2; 20.5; 19.9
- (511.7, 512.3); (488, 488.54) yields 19.0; 20.2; 17.9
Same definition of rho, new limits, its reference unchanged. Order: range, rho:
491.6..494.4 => -1.92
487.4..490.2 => -1.88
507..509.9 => -2.09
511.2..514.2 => -2.03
